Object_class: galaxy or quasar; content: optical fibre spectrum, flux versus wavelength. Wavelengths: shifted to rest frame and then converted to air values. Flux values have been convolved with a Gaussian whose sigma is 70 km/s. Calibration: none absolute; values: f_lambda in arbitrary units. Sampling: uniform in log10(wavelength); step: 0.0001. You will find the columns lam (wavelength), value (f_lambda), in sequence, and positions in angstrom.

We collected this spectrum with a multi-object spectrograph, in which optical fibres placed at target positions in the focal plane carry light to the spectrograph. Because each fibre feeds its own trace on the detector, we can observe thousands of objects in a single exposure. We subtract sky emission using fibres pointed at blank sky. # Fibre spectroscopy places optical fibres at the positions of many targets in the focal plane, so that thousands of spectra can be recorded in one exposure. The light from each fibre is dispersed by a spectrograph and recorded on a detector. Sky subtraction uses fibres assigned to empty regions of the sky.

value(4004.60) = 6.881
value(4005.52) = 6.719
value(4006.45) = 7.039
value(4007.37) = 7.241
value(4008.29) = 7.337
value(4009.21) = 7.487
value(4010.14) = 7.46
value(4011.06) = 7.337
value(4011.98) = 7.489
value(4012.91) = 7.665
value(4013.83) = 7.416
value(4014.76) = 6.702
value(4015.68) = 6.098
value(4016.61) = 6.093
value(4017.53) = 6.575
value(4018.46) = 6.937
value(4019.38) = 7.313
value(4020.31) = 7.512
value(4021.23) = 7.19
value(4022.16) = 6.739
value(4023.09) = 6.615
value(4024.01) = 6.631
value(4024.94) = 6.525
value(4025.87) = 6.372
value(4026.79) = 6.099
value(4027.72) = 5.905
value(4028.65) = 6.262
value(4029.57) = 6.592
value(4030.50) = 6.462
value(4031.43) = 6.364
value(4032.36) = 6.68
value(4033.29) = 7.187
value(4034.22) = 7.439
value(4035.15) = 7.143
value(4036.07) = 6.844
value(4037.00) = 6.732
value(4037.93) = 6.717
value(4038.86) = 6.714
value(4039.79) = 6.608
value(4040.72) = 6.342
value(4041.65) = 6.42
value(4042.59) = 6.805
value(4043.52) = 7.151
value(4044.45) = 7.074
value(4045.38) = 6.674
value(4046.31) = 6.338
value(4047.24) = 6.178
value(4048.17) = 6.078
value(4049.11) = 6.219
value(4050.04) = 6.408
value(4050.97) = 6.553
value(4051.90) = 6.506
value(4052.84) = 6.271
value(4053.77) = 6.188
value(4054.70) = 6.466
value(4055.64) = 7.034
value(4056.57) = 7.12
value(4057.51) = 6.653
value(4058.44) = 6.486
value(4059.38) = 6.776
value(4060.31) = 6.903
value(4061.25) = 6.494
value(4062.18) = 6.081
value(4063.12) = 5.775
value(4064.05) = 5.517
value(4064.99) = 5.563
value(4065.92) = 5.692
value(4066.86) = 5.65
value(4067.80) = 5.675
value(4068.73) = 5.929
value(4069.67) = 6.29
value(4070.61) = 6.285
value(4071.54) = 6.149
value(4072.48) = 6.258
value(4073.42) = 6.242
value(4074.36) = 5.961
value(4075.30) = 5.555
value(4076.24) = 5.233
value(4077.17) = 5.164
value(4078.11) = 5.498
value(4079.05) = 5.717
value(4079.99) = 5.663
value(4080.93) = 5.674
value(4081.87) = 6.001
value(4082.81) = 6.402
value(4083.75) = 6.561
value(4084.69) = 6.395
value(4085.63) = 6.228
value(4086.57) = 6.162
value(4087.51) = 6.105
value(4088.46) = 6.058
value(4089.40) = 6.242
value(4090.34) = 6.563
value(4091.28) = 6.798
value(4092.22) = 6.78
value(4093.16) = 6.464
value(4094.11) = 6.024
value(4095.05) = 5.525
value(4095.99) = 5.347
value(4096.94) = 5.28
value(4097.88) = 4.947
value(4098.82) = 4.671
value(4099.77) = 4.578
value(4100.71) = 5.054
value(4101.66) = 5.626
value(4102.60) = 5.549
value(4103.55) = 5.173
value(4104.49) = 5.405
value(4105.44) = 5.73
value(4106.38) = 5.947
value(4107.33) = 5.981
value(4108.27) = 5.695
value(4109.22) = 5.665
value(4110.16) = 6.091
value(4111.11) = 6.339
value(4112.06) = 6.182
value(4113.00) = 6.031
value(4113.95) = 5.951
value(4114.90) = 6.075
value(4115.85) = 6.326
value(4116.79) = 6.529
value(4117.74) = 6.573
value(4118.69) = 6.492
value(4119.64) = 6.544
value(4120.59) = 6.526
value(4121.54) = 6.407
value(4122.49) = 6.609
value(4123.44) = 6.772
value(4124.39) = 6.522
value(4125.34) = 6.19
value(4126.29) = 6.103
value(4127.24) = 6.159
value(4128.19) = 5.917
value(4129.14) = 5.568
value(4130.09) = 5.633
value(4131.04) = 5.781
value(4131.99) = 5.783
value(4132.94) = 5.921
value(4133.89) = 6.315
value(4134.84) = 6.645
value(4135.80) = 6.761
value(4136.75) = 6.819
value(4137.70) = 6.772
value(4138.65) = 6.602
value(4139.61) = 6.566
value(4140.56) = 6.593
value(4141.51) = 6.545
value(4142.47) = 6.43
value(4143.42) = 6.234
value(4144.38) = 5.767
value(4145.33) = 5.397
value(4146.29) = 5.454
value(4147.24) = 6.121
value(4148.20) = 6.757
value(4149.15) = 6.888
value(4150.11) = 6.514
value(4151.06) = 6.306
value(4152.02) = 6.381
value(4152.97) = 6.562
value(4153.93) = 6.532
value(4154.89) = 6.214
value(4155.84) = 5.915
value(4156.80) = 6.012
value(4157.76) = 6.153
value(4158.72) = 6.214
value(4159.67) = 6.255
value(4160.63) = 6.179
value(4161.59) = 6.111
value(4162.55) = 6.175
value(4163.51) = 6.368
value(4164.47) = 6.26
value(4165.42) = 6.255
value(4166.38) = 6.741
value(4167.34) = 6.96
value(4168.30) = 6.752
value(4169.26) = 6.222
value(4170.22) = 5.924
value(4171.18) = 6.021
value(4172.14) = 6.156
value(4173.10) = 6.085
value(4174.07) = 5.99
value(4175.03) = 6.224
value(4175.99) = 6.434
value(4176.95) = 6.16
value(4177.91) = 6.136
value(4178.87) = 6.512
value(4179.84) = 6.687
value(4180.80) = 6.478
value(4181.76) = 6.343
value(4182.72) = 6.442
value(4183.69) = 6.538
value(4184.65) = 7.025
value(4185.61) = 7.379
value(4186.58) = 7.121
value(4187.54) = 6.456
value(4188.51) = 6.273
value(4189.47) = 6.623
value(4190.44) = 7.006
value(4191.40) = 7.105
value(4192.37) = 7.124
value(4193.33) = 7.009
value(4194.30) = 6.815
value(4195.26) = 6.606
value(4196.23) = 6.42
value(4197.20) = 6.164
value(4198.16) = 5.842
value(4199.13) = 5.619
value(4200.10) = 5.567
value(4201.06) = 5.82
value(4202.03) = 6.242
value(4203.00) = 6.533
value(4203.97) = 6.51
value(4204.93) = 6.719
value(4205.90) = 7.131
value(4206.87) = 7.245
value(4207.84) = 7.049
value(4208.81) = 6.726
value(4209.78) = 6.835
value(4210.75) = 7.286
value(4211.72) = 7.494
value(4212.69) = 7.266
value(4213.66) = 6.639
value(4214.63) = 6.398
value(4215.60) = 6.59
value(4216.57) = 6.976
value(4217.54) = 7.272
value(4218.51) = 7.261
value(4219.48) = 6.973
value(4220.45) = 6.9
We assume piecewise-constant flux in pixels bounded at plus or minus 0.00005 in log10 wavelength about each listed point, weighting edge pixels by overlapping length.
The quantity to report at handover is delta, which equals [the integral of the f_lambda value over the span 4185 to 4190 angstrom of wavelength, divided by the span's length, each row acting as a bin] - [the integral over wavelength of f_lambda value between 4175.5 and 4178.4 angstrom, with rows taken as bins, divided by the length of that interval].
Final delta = 0.51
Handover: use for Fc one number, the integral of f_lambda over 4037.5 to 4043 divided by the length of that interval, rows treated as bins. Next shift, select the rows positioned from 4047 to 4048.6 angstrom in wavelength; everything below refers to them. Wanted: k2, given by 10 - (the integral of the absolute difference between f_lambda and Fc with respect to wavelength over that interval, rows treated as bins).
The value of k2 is 9.3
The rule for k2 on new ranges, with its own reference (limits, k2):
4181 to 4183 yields 9.6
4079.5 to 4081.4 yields 8.3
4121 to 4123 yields 9.8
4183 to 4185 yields 9.6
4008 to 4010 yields 8.3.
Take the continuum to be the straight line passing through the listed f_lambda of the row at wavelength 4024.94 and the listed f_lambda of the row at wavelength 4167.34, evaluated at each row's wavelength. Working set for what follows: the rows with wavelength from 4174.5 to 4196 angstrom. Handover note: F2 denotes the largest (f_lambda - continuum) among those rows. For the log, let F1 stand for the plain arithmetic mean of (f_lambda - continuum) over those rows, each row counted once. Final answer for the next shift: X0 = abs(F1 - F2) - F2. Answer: 0.4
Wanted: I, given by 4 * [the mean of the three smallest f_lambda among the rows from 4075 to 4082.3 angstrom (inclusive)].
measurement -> 21.2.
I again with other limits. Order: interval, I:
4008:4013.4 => 29.5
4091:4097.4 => 21.5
